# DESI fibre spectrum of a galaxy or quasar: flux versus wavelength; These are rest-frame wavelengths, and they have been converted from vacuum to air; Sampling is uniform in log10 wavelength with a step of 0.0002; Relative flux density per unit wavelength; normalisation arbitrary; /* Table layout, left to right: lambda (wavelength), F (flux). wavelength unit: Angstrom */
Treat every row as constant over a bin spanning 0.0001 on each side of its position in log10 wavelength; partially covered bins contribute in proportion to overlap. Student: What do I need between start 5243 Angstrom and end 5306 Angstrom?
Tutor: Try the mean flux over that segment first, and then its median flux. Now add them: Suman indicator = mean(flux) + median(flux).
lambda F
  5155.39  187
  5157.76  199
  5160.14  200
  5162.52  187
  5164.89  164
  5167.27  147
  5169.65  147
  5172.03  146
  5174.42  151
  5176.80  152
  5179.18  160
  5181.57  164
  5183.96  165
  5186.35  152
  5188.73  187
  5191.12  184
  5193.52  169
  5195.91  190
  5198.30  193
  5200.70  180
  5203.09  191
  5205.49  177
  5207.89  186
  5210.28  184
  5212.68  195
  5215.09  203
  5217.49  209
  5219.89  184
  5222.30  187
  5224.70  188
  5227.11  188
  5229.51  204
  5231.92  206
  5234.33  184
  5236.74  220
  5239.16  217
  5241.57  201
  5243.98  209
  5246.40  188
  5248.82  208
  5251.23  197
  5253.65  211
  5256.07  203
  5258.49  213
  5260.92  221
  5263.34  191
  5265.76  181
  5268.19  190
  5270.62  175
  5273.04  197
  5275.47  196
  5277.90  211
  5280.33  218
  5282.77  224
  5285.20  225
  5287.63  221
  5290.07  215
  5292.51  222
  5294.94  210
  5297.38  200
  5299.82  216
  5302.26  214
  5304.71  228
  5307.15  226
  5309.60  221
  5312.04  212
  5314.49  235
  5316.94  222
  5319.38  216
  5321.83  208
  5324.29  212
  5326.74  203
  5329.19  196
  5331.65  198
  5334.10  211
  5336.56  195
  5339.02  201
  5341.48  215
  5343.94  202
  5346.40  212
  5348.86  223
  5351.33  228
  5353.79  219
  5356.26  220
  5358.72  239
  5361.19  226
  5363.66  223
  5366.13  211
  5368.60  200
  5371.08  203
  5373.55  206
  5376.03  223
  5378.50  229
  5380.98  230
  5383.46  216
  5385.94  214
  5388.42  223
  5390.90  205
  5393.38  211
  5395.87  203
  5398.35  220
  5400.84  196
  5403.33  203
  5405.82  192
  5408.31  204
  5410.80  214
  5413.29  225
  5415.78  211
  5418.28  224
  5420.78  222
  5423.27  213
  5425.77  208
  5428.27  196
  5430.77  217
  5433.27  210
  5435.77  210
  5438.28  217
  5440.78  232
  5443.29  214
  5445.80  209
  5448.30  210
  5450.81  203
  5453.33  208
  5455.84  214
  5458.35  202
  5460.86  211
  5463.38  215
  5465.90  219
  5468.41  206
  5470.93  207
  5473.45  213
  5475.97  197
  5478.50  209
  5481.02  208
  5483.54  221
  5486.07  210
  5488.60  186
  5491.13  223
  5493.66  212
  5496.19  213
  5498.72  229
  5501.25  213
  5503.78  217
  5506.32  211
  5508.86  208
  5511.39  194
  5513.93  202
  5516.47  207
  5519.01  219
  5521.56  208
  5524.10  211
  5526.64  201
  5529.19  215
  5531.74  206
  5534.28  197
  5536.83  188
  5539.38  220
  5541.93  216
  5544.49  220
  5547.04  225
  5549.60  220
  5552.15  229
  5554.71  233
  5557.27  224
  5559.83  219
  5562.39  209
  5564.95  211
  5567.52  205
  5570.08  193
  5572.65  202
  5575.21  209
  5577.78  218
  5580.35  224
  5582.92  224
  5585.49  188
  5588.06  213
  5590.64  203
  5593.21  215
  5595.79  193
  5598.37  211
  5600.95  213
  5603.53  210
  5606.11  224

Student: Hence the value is 418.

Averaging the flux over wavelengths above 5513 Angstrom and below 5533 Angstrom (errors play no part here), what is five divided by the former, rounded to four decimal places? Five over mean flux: 0.0240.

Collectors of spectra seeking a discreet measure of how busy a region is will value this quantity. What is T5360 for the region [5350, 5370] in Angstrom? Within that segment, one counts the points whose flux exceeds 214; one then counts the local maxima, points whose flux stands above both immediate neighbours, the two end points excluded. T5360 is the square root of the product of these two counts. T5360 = 2.4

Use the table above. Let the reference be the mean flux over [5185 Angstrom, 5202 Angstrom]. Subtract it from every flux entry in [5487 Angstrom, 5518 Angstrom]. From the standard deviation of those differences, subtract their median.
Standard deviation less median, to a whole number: -21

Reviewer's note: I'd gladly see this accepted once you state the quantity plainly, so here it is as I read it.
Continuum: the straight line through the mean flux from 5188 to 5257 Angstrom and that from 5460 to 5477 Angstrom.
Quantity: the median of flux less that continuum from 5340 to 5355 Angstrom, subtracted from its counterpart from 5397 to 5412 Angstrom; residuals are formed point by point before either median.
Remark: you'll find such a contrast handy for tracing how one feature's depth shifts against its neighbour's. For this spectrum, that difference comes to -17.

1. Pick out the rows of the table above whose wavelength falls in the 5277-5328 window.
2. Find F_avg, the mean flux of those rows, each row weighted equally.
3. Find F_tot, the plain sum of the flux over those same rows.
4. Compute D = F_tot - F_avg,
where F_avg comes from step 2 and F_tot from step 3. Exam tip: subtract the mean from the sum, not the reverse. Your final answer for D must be 4342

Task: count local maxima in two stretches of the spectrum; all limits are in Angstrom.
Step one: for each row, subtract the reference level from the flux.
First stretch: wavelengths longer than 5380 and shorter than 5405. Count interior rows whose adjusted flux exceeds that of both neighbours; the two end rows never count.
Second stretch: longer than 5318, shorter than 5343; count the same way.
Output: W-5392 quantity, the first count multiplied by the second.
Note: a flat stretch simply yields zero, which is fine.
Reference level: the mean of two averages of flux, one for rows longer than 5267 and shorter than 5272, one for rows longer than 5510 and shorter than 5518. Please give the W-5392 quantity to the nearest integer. 6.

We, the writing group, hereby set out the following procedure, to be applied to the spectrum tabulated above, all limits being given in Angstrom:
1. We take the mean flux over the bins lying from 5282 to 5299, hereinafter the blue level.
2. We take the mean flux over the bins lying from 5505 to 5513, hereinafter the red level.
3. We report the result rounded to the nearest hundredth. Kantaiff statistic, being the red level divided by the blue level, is 0.94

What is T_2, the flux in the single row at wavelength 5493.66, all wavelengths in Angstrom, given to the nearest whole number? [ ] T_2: 212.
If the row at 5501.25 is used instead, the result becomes 213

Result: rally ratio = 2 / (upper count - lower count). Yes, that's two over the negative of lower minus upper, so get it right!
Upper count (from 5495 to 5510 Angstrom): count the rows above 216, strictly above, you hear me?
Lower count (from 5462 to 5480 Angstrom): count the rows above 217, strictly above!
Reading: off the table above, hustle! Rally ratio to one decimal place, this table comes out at 2.0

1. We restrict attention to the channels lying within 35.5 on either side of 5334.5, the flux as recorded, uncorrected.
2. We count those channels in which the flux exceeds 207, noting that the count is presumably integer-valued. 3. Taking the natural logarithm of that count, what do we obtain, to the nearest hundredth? 3.09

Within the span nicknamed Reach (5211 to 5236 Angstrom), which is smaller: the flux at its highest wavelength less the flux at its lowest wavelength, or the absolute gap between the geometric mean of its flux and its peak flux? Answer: -11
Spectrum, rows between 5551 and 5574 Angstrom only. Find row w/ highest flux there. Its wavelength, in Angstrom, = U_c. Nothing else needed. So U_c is 5554.71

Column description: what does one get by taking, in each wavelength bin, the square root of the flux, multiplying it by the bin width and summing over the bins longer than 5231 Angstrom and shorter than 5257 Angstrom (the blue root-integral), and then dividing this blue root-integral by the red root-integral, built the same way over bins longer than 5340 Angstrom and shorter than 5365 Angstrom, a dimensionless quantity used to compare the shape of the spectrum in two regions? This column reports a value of 1.0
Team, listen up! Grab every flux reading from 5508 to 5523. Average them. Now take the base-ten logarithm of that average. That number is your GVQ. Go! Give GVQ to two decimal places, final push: 2.31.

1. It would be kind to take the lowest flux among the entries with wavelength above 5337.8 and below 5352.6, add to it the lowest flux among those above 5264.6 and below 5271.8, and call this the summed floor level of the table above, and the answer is 376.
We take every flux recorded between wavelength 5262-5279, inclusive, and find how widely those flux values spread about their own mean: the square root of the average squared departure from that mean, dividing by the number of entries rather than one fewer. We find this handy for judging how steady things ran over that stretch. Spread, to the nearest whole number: 11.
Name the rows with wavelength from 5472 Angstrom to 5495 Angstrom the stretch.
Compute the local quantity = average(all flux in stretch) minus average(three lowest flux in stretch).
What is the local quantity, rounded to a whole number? 12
